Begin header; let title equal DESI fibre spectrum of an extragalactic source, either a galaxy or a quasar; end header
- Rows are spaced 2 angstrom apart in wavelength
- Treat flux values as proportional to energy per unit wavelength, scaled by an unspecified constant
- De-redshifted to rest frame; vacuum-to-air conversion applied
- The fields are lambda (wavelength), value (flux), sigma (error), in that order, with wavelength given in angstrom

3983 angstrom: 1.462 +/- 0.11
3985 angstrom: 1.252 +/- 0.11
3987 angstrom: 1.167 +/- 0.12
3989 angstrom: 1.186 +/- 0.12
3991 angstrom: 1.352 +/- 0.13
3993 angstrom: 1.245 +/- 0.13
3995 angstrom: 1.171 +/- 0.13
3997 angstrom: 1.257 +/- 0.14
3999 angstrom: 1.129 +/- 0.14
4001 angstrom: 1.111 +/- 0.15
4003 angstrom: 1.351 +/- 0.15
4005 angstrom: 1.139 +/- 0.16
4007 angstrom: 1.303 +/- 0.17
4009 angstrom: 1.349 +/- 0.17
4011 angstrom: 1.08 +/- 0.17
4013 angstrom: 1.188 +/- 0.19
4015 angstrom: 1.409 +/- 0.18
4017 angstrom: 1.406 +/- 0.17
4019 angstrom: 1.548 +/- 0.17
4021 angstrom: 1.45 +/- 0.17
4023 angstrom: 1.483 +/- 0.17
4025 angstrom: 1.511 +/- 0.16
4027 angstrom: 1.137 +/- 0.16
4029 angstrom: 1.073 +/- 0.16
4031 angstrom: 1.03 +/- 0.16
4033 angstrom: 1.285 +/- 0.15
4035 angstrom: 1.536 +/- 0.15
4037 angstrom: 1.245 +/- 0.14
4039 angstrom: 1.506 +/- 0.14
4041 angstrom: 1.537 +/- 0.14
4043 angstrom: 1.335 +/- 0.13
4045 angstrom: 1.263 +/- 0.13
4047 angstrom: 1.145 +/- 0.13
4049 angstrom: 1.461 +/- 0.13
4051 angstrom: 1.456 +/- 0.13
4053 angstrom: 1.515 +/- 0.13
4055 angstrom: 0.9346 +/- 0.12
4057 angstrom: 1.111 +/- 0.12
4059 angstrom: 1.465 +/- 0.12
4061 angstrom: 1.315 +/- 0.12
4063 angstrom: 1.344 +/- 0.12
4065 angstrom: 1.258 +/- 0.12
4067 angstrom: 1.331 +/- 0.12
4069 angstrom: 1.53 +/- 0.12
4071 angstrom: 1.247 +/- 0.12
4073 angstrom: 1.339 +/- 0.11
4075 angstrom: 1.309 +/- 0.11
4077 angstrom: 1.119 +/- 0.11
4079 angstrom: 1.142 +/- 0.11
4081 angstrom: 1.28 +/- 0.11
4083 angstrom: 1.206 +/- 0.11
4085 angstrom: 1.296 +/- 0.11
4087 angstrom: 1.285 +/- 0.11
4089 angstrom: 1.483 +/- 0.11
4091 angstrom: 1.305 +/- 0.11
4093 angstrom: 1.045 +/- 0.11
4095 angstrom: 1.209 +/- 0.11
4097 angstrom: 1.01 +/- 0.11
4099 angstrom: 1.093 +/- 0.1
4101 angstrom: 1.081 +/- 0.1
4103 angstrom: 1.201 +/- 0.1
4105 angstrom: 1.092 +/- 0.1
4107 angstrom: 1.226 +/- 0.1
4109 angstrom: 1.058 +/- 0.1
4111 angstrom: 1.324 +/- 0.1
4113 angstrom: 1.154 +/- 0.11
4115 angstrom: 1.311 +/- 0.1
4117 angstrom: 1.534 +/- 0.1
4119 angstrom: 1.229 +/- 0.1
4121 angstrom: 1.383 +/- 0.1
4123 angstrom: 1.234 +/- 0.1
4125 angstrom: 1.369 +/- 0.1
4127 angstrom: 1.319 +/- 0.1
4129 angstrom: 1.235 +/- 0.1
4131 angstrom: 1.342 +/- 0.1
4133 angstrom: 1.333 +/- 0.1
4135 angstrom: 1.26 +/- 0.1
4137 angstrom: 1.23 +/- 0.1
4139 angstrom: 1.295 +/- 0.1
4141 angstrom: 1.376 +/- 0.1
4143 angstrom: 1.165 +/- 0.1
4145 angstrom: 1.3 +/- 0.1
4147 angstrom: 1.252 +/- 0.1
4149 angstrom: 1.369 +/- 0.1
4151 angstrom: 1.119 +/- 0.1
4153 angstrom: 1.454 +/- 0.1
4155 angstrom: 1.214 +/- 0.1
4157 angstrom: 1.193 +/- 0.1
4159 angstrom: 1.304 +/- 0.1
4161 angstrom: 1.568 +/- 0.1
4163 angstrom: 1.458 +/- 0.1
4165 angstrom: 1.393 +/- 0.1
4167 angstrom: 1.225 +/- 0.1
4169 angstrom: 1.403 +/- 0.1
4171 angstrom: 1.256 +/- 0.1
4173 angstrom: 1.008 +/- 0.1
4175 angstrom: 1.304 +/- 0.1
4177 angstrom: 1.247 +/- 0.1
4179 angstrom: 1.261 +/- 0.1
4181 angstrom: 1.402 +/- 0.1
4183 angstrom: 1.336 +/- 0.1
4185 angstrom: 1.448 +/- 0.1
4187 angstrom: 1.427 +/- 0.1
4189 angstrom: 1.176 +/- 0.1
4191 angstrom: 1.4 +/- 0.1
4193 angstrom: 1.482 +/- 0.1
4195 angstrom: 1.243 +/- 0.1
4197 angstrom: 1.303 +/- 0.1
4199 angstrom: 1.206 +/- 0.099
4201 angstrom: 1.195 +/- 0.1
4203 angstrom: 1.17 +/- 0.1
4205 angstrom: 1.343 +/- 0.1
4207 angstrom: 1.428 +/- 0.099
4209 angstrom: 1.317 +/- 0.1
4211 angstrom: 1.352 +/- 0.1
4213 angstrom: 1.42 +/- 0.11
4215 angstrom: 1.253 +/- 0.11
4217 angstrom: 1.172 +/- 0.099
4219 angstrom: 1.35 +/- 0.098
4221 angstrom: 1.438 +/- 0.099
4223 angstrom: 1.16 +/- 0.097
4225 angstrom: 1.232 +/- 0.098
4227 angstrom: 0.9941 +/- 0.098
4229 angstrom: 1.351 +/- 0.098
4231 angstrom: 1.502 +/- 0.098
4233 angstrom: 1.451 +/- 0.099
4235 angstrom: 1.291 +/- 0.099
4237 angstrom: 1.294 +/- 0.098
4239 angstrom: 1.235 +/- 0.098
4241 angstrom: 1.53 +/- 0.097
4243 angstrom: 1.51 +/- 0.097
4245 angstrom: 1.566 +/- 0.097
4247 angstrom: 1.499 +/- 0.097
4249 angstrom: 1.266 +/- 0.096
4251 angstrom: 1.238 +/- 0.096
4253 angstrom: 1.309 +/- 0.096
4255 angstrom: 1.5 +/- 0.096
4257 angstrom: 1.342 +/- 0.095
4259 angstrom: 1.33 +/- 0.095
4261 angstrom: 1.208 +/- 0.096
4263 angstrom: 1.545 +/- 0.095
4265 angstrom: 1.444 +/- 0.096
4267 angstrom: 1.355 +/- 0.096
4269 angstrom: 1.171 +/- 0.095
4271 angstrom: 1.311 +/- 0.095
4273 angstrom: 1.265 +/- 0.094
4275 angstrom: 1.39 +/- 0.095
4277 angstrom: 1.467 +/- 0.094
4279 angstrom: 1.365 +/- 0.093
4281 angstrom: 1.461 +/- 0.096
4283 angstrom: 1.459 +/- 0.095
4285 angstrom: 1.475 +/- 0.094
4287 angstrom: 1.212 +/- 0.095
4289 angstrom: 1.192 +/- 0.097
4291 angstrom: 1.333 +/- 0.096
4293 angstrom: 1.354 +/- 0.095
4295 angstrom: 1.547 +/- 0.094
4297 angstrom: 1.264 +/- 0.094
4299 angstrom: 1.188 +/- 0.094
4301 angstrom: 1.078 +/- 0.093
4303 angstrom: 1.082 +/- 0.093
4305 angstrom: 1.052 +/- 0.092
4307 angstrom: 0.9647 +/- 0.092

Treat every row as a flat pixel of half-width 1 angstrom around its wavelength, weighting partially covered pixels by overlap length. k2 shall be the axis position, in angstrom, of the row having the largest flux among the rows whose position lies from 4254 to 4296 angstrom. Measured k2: 4295 angstrom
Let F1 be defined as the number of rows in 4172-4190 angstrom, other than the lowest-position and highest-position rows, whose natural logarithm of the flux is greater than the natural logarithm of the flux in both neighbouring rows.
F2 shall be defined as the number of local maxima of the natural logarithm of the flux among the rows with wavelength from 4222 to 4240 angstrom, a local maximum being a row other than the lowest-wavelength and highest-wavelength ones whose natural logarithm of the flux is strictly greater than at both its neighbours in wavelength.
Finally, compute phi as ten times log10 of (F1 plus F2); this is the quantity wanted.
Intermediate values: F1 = 3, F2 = 3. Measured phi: 7.8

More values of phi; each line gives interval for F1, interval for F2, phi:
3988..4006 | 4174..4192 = 7.0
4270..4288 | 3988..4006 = 7.8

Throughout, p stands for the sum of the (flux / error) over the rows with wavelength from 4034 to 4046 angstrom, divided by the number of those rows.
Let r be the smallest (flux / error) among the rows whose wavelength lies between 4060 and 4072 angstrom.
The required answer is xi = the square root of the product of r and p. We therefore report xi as 10.3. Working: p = 10.1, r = 10.4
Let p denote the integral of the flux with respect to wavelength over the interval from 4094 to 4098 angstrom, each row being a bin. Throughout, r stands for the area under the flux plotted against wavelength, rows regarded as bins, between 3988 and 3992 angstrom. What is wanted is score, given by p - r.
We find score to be -0.64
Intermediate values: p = 4.4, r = 5.08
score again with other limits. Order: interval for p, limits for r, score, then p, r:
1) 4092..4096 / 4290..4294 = -0.87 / 4.5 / 5.37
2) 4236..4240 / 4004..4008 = 0.17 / 5.1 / 4.88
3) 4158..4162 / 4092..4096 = 1.24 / 5.7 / 4.51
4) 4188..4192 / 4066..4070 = -0.57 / 5.2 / 5.72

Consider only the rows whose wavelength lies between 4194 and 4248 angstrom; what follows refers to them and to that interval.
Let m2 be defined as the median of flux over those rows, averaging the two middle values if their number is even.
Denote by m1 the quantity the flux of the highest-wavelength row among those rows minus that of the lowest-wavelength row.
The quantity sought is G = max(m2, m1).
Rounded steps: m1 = 0.26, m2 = 1.32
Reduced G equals 1.32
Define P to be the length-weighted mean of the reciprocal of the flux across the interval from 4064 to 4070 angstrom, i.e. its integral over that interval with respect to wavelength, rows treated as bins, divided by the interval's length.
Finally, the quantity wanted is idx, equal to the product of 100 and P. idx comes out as 73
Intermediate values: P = 0.733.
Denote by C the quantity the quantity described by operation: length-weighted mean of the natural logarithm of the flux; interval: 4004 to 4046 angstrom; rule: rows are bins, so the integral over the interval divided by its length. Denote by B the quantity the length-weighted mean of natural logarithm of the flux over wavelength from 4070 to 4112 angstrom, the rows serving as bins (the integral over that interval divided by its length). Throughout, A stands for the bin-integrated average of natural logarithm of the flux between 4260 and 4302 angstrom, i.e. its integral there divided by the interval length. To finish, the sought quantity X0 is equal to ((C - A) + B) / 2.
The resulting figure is 0.085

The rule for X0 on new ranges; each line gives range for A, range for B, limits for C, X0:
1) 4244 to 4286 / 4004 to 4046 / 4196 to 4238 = 0.105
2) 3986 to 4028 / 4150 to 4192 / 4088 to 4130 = 0.113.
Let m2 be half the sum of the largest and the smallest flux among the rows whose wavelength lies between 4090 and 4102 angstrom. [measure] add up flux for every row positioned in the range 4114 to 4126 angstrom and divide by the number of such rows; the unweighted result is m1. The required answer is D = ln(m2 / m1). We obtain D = -0.15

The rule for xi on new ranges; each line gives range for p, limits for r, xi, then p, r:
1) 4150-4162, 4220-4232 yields 11.5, 13.1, 10.1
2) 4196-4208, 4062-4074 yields 11.5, 12.8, 10.4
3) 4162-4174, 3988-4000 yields 10.2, 12.9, 8.1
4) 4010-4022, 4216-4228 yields 8.9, 7.7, 10.1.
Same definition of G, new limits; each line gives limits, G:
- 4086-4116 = 1.20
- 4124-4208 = 1.30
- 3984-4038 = 1.25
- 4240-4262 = 1.34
